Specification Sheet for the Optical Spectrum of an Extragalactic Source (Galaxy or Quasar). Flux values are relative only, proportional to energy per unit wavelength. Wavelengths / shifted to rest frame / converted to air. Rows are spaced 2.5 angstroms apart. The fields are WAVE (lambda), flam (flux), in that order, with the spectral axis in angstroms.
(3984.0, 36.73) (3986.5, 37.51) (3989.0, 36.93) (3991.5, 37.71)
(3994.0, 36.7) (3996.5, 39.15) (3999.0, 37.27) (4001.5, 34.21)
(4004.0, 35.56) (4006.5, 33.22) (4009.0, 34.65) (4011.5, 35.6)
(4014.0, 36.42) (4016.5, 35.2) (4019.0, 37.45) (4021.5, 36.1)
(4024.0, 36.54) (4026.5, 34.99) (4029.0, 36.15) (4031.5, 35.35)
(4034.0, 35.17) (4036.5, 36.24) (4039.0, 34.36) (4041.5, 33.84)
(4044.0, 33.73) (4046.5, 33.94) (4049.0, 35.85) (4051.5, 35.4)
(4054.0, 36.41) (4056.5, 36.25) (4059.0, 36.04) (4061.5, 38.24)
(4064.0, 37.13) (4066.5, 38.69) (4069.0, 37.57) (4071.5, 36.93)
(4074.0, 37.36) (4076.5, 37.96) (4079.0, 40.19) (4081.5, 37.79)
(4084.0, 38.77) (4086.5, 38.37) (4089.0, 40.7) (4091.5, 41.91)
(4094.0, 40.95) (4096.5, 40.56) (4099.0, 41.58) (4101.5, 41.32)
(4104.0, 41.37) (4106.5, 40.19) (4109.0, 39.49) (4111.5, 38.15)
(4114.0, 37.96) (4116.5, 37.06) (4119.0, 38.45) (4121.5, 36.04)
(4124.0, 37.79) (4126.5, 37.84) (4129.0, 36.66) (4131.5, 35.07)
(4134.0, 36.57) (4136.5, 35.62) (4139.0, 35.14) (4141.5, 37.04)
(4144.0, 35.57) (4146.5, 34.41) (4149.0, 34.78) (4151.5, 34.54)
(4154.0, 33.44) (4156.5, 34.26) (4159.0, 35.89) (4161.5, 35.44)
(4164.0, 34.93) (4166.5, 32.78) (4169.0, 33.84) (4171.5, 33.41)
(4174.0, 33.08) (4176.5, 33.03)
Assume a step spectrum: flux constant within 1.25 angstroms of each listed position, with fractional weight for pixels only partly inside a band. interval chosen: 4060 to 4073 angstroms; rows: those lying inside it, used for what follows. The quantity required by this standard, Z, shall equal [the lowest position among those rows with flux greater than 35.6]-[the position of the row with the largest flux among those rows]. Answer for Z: -5.0 angstroms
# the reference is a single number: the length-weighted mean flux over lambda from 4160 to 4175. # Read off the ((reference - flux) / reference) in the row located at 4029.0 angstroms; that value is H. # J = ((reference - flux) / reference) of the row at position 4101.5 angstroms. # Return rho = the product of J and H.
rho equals 0.014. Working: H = -0.06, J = -0.22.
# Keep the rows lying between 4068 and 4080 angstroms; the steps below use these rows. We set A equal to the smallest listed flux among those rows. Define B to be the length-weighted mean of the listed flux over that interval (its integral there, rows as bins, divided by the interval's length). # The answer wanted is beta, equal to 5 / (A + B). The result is 0.0668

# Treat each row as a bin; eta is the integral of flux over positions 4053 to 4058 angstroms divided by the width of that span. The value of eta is 36.3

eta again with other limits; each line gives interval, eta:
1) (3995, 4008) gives 35.9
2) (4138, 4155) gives 35.0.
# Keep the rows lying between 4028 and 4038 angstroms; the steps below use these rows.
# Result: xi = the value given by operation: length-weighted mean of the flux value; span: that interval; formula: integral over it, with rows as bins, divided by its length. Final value 35.7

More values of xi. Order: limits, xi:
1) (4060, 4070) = 37.9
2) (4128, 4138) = 35.9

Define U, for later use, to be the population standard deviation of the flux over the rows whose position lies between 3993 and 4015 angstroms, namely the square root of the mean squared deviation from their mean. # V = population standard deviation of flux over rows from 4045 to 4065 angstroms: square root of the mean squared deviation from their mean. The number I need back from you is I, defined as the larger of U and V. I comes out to 1.67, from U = 1.67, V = 1.17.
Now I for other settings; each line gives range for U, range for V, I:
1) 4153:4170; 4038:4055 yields 1.03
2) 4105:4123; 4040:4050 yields 1.29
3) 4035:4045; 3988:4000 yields 1.01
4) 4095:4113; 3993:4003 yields 1.76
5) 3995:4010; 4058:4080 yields 1.99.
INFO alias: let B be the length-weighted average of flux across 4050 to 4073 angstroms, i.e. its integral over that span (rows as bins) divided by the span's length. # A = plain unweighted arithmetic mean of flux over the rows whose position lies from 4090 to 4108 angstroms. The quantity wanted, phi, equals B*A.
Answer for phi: 1520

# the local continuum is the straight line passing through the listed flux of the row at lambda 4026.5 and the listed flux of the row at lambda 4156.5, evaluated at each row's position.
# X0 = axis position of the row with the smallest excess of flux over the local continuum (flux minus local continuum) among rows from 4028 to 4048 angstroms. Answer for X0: 4044.0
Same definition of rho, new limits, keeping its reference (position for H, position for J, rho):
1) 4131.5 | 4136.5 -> 0.002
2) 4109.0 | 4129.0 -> 0.013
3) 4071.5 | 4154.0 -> -0.001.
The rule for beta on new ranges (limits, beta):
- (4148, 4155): 0.0739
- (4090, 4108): 0.0615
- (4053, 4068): 0.0683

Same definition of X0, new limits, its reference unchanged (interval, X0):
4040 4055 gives 4044.0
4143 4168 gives 4166.5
